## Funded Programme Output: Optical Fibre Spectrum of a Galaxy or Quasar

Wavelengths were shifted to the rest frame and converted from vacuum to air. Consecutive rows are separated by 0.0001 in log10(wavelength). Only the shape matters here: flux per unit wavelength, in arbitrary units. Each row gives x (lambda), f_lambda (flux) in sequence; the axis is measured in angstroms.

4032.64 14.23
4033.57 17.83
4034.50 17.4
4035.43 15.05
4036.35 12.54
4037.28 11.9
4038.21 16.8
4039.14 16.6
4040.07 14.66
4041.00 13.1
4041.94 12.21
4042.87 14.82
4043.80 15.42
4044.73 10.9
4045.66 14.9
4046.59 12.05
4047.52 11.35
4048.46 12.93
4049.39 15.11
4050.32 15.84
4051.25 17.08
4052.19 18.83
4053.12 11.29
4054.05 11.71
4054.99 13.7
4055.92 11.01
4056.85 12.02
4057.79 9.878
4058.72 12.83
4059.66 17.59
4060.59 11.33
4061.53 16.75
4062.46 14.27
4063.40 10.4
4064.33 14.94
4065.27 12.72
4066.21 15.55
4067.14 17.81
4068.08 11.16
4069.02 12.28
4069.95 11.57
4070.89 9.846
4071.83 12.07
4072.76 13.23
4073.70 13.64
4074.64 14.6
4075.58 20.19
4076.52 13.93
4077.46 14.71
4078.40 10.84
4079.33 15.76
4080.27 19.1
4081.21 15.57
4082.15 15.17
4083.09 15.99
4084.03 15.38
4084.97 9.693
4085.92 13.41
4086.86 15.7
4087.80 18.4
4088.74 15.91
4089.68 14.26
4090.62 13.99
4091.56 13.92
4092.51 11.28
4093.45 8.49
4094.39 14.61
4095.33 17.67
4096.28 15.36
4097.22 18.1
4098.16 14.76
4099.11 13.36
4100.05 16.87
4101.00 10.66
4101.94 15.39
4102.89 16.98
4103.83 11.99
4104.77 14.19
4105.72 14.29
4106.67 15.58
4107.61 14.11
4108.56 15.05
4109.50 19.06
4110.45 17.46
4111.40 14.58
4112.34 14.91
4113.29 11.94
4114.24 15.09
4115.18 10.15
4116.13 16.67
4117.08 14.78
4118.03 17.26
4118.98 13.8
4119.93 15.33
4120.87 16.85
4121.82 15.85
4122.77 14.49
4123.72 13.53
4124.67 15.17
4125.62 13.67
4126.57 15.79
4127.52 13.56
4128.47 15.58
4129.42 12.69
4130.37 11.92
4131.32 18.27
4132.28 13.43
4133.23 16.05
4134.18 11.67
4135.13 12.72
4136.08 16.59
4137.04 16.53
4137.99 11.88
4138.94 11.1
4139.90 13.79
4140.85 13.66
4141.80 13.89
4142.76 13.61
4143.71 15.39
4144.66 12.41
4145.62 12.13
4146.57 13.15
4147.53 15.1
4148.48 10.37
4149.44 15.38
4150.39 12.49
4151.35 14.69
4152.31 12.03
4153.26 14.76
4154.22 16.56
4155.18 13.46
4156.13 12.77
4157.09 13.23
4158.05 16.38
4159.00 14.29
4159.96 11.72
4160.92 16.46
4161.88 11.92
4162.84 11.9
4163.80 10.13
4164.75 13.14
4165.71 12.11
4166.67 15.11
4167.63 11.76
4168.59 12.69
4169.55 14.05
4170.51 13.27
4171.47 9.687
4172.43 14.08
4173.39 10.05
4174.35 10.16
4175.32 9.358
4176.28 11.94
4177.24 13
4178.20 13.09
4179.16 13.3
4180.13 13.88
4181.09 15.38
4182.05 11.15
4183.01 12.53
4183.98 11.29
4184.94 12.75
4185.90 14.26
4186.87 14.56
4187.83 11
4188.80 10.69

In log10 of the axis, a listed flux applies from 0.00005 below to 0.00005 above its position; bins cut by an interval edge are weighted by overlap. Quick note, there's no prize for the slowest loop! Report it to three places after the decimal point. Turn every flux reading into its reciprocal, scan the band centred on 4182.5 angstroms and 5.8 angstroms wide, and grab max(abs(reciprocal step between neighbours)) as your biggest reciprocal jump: 0.025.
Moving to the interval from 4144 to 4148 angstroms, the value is 0.010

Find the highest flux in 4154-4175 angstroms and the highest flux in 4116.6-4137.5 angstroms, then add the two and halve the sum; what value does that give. 17.4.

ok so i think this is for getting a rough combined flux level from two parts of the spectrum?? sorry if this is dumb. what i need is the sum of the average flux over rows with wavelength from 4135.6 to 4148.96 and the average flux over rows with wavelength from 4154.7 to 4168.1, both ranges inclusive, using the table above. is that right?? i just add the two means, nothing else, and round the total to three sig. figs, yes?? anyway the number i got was 26.7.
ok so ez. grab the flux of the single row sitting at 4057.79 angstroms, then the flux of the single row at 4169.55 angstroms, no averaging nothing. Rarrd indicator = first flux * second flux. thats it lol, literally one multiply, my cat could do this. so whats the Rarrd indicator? 139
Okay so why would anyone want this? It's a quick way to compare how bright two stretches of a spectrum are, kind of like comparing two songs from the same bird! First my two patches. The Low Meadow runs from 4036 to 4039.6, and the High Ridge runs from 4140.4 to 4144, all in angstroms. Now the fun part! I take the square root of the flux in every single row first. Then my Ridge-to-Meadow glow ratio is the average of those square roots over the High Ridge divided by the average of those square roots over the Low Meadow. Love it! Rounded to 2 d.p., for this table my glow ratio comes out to 0.99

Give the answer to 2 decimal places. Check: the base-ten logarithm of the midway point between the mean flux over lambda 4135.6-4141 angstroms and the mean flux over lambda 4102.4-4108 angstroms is 1.15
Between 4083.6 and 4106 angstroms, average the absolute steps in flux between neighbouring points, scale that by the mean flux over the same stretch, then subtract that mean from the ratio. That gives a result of -14.16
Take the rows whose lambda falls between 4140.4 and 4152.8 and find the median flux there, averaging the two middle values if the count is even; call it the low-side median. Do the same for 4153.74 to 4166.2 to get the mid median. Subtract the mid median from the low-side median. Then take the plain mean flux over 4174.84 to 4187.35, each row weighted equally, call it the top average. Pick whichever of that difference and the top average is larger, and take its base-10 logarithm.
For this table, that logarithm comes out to 1.11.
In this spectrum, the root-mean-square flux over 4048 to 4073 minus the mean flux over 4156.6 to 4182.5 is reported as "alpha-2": 1.00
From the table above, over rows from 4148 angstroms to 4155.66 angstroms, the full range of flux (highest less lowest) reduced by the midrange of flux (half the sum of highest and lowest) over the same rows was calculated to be -7.3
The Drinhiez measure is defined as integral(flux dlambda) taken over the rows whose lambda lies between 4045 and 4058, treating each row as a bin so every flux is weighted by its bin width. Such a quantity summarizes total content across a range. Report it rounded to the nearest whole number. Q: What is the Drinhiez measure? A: 175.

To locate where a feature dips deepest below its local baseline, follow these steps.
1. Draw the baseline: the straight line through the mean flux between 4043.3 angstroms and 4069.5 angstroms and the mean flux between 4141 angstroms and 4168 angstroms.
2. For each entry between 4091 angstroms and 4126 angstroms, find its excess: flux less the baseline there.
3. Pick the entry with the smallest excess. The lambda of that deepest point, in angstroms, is 4093.45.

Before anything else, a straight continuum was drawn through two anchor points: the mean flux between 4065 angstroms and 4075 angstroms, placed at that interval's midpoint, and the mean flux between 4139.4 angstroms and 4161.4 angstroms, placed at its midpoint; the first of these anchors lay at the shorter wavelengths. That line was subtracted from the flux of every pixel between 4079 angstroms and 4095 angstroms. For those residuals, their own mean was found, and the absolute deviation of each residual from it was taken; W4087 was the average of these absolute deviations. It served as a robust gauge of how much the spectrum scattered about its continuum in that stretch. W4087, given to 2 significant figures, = 2.0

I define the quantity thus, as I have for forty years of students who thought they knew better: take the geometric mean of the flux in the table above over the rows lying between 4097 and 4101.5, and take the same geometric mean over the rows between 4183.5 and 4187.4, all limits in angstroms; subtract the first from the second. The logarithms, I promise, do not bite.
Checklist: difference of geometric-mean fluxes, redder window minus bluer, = -1.4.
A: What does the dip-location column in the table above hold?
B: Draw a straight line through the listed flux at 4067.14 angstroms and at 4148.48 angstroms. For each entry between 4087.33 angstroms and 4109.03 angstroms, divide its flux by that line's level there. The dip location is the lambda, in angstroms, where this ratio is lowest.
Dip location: 4093.45 angstroms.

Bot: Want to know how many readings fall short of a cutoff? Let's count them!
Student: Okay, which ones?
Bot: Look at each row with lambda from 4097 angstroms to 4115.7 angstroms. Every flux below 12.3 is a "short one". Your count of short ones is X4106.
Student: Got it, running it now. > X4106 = 4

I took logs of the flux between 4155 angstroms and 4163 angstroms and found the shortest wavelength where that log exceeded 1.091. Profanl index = 4155.18 angstroms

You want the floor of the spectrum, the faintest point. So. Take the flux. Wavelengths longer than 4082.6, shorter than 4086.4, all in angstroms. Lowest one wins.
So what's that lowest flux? 9.693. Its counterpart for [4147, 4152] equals 10.37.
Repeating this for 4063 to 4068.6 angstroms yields 10.4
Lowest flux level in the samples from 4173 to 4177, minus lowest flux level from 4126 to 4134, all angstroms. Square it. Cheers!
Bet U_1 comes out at 6.6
